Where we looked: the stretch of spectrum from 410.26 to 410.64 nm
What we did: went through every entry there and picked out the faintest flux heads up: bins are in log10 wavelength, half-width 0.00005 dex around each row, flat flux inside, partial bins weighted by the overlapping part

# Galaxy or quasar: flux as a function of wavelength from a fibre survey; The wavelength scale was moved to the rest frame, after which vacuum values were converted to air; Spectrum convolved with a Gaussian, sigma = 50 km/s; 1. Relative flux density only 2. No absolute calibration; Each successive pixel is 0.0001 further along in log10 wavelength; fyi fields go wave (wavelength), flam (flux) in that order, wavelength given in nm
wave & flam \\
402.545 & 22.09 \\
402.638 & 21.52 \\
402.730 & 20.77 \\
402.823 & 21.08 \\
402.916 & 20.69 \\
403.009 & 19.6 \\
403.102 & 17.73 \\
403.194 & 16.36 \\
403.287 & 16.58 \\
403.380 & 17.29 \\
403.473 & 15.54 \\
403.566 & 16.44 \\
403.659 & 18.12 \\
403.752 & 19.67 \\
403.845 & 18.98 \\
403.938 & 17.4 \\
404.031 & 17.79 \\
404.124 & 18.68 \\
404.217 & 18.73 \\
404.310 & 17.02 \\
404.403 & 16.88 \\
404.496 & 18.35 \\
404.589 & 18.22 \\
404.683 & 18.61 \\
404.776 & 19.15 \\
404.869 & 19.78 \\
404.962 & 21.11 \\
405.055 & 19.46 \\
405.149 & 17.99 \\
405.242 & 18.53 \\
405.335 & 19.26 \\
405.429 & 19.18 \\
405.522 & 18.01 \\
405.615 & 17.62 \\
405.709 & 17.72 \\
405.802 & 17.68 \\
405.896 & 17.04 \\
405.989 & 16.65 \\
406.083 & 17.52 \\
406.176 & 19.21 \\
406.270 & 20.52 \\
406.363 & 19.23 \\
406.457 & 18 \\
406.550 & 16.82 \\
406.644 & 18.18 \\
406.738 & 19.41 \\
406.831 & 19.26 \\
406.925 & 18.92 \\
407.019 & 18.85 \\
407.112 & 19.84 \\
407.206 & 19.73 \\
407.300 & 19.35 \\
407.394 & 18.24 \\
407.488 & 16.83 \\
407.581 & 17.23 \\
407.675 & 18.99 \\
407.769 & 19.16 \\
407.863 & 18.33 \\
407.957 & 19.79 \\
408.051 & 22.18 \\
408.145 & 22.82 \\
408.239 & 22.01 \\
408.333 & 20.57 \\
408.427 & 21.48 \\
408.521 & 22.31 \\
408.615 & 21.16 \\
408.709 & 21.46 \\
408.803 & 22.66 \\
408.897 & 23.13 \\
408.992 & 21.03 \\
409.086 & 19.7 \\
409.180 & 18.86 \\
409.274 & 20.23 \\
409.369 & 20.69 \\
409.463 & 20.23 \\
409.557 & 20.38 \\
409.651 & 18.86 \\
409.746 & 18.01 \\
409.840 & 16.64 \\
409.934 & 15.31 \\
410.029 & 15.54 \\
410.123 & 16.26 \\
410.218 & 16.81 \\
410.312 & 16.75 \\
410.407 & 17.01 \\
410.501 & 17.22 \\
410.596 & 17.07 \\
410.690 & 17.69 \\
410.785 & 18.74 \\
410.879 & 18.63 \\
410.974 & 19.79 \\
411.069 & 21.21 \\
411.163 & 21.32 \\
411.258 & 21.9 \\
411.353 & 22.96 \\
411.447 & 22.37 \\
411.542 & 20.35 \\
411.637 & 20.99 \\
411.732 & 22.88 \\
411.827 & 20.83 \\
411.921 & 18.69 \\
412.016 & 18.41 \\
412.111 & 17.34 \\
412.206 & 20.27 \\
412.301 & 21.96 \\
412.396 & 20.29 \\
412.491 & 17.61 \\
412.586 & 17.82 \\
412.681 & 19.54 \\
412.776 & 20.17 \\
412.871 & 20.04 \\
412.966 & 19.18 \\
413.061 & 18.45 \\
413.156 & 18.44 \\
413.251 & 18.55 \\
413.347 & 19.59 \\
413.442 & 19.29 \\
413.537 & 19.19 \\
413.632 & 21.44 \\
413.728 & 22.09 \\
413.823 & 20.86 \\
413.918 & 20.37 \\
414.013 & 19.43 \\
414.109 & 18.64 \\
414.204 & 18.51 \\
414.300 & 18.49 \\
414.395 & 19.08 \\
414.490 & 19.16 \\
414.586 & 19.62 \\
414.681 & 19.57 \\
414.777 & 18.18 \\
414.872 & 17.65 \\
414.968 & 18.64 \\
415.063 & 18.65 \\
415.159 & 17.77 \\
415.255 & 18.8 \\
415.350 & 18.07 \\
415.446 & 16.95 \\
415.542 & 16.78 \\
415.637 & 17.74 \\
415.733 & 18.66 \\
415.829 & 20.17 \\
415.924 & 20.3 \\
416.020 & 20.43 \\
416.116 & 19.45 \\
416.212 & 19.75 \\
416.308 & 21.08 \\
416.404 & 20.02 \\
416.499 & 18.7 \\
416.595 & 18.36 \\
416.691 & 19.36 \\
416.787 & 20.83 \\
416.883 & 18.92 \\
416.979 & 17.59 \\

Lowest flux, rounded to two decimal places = 16.75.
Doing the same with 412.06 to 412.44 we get 17.34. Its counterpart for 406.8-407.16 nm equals 18.85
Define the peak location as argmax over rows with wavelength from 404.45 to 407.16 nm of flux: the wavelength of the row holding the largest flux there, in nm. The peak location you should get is 404.962 nm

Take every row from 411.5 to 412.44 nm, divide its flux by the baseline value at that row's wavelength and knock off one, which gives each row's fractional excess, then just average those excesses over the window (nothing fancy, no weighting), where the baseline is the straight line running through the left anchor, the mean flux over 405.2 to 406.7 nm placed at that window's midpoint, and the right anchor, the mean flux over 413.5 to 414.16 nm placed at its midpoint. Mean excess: 0.020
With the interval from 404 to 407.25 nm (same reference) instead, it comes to 0.024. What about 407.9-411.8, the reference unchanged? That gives 0.034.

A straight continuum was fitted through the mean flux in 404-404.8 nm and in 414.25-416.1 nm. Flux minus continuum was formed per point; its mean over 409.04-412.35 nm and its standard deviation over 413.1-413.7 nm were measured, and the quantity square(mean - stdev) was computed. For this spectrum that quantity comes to 0.1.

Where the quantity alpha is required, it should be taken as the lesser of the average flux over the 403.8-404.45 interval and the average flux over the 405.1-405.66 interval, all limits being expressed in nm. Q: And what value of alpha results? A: 17.9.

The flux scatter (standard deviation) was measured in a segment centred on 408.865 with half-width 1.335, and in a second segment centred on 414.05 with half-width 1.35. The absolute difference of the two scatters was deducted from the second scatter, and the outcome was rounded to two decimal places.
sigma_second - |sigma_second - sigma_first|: -0.10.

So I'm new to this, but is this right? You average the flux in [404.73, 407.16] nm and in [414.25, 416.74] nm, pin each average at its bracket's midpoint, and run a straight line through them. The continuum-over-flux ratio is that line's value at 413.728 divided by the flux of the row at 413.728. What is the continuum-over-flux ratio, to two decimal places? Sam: 0.85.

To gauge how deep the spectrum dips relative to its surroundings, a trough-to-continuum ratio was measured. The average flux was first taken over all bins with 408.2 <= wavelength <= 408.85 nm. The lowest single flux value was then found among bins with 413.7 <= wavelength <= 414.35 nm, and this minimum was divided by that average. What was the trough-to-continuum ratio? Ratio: 0.85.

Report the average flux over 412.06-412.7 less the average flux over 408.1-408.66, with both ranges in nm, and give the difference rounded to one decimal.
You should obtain -2.5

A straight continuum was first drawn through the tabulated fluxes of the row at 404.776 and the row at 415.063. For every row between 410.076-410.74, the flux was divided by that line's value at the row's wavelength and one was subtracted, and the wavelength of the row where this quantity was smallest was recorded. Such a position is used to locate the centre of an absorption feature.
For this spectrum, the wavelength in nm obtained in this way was 410.123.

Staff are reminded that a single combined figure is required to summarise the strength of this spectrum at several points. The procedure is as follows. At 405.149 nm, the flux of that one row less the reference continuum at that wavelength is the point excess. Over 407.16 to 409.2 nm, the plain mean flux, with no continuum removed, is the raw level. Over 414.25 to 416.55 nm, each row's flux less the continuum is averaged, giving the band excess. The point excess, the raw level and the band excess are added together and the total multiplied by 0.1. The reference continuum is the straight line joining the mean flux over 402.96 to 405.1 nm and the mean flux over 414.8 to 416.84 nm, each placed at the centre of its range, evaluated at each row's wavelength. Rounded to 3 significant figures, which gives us 2.01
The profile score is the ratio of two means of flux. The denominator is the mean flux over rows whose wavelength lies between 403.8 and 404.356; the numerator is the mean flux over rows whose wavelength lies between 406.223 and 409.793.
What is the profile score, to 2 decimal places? 1.10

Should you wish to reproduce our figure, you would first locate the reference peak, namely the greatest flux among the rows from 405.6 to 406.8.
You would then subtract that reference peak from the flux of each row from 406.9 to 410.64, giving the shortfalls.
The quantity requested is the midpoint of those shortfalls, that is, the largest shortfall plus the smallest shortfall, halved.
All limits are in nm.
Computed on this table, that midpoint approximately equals -1.3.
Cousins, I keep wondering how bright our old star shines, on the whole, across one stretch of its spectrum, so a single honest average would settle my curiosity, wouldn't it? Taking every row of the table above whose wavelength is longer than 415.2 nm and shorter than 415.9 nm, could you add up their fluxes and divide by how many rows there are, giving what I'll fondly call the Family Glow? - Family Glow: 18.2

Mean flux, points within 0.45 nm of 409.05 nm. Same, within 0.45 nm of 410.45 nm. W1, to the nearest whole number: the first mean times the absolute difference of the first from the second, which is 78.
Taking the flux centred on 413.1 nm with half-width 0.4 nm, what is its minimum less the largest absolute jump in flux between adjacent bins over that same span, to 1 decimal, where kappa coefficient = 17.4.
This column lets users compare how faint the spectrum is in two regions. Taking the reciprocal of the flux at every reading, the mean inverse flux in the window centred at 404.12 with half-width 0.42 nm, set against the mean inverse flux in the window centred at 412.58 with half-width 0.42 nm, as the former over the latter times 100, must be 108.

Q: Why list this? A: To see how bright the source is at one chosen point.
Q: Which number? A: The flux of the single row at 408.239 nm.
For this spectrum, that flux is 22.01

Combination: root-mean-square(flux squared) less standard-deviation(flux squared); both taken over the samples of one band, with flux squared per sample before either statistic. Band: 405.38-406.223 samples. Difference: 291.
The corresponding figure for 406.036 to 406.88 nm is 313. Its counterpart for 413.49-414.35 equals 349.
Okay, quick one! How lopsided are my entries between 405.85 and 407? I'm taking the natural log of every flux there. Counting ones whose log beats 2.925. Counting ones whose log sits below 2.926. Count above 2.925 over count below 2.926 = 1.0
